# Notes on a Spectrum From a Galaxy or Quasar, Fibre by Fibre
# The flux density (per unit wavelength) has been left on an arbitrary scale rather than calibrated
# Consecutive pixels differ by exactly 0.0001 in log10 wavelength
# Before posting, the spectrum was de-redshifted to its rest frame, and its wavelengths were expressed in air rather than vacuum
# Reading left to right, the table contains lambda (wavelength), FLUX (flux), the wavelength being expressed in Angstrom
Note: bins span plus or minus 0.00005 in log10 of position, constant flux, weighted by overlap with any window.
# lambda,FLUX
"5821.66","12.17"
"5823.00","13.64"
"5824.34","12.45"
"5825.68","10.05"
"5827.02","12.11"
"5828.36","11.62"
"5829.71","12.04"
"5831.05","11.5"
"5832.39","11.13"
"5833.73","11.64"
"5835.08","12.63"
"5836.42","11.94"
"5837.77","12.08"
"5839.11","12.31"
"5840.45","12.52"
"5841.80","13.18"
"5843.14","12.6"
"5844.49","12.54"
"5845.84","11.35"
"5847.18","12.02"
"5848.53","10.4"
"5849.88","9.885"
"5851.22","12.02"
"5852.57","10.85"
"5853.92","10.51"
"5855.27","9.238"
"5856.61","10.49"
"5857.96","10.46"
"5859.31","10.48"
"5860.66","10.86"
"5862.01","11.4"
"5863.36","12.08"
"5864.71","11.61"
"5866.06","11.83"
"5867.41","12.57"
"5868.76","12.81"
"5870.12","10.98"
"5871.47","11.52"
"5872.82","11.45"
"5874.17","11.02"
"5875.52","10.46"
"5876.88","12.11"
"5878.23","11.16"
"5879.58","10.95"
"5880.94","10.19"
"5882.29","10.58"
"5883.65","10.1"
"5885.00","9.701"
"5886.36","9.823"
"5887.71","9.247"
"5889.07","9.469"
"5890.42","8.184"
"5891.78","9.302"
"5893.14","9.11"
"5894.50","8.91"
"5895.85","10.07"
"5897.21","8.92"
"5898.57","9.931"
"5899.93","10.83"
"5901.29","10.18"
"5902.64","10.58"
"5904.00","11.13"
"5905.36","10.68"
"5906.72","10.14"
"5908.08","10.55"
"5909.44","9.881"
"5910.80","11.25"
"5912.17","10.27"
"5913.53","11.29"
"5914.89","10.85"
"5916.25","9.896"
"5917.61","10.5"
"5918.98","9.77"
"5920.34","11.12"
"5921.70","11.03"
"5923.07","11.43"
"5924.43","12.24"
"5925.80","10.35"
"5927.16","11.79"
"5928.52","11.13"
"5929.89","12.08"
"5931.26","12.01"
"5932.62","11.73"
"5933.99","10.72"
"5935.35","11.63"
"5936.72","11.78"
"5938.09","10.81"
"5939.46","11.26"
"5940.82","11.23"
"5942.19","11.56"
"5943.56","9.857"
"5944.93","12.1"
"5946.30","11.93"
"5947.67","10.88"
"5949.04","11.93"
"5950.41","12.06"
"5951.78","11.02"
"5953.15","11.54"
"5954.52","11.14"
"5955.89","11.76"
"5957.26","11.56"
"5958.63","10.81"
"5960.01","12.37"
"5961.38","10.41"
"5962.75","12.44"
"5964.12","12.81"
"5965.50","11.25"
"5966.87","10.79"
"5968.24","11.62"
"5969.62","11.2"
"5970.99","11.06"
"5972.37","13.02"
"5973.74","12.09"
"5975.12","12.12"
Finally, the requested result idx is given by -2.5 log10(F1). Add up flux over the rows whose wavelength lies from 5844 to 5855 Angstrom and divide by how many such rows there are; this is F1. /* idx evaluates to -2.62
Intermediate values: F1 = 11.2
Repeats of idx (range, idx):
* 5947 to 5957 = -2.65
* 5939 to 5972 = -2.65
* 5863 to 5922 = -2.56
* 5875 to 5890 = -2.54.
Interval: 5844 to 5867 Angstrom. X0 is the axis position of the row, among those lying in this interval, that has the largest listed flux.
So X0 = 5844.49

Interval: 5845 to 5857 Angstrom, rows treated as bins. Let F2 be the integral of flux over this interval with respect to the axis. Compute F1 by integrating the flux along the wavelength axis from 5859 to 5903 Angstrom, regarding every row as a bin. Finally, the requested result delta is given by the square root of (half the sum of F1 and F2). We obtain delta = 17.2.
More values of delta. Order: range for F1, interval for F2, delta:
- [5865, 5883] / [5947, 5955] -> 12.2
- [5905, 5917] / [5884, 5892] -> 10.0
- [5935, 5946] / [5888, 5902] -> 11.3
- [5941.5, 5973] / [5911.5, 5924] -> 15.8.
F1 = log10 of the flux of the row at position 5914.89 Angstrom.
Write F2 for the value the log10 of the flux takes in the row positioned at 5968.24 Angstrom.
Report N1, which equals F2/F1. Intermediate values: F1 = 1.04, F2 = 1.07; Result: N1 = 1.03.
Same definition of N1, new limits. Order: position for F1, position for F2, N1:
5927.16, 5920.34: 0.98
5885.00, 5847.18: 1.09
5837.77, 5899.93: 0.96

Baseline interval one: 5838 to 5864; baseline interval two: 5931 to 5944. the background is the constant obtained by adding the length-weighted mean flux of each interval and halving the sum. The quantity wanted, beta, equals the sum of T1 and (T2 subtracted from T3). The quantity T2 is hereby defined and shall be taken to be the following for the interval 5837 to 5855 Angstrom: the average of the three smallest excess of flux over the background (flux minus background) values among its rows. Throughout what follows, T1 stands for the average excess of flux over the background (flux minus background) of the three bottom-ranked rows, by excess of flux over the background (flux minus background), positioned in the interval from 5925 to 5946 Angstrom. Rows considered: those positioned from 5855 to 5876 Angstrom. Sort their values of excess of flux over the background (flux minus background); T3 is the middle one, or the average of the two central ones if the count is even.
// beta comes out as 0.0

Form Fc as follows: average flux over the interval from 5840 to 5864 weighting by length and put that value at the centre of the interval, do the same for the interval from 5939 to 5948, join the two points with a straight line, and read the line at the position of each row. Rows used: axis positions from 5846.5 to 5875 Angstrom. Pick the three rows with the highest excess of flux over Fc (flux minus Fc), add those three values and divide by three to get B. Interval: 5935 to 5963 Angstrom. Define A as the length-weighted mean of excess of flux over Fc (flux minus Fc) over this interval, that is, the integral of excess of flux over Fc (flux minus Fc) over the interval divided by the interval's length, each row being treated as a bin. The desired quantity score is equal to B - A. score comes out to 1.09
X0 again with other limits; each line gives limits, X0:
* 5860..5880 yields 5868.76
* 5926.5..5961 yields 5960.01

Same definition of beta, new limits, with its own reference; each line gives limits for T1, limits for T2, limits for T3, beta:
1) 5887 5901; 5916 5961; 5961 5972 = -1.2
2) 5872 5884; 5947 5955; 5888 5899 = -2.9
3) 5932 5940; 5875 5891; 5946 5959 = 2.2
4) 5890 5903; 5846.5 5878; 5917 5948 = -1.2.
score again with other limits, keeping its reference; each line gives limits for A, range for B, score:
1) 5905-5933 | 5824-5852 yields 1.87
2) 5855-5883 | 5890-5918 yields 0.03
